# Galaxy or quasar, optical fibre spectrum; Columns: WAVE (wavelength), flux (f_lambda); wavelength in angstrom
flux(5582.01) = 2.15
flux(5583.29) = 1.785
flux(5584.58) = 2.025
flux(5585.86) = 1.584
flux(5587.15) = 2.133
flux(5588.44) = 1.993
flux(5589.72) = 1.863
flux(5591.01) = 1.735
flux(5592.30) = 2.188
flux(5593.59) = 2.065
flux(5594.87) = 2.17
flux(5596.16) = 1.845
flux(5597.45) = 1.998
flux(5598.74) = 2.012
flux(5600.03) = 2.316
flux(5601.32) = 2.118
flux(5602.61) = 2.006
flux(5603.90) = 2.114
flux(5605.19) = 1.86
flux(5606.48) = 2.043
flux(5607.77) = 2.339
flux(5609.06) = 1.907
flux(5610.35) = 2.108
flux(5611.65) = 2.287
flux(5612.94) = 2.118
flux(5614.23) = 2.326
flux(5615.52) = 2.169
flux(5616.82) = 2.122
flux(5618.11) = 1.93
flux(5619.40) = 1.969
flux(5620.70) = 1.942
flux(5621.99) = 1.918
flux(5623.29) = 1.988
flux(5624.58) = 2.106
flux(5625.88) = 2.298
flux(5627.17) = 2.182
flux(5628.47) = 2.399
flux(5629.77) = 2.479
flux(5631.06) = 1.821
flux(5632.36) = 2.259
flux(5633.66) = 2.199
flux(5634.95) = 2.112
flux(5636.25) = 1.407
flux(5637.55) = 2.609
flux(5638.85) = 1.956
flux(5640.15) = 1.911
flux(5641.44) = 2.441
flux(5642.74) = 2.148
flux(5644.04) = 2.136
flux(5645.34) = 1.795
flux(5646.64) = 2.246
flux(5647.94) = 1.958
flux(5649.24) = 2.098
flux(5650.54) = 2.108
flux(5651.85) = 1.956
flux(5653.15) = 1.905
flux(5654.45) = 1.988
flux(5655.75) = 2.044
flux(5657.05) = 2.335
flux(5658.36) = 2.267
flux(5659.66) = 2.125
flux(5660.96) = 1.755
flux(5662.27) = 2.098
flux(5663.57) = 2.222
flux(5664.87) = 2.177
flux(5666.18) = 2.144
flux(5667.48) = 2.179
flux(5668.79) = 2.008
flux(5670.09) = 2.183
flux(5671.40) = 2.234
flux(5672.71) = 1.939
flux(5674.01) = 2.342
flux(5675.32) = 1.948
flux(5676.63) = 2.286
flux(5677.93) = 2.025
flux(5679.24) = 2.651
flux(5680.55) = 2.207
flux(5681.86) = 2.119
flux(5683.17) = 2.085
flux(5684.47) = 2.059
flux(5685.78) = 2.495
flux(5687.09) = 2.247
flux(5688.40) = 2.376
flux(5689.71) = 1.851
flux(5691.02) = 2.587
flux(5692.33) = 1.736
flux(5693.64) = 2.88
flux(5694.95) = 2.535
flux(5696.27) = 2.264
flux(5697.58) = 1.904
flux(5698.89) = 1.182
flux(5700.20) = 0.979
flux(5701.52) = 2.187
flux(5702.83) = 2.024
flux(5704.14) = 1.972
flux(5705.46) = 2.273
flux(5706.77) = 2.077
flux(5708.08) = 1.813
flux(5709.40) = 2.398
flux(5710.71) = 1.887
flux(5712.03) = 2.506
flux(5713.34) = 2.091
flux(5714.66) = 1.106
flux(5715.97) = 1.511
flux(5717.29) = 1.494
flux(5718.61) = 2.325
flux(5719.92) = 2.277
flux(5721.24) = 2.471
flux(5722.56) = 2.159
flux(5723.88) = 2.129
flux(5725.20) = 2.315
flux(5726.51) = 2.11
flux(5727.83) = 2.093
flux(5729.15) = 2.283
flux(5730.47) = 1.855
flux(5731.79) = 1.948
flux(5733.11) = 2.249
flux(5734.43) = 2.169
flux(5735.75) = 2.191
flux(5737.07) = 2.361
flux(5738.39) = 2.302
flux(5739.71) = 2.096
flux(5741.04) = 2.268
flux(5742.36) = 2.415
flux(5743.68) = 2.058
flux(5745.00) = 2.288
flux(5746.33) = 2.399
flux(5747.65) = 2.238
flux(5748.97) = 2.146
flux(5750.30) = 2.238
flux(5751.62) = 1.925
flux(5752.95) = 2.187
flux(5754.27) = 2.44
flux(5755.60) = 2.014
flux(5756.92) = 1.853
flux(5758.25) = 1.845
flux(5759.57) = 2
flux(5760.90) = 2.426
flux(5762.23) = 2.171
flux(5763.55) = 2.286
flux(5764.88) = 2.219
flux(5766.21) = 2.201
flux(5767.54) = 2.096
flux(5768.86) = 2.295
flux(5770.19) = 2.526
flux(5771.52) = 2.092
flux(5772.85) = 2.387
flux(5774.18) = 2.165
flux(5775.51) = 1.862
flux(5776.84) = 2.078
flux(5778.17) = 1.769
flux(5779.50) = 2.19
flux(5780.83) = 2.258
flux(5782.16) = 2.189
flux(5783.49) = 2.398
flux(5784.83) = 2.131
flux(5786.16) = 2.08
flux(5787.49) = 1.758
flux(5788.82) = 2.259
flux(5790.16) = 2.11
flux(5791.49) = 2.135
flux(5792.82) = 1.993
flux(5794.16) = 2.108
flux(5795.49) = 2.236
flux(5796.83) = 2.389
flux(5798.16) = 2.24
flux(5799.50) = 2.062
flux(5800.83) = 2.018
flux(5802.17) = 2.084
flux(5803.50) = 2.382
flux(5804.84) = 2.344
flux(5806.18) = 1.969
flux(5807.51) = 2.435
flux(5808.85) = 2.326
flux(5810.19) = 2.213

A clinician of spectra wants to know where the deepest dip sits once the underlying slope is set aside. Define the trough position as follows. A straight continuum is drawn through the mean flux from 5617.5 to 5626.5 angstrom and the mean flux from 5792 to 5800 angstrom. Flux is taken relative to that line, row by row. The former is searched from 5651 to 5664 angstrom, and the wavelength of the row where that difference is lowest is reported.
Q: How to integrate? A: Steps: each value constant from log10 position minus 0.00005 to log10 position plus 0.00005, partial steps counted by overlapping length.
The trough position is 5660.96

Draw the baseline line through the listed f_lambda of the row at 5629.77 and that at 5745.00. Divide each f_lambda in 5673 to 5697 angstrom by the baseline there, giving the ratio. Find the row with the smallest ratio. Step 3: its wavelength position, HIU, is 5692.33 angstrom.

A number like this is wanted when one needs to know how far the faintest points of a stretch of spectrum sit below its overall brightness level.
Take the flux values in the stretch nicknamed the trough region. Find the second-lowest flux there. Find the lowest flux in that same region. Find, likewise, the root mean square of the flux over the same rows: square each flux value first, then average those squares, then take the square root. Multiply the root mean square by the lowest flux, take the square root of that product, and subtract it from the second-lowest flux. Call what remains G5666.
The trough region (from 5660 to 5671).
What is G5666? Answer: 0.09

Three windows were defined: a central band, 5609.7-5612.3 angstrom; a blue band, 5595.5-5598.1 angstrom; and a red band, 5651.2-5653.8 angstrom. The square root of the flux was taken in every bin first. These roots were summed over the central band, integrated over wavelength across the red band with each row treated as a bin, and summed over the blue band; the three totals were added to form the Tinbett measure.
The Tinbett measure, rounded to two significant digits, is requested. 9.4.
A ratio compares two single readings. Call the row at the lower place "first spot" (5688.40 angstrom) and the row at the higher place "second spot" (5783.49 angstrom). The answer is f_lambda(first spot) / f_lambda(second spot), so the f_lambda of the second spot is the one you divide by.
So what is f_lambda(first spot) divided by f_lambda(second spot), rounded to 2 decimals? 0.99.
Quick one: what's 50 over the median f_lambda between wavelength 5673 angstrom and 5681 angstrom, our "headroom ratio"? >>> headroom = 22.3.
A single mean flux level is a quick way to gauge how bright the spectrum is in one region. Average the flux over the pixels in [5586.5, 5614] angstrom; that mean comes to 2.06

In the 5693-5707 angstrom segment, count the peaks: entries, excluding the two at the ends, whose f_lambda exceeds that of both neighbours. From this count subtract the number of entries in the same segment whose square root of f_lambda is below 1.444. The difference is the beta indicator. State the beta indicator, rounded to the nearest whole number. -4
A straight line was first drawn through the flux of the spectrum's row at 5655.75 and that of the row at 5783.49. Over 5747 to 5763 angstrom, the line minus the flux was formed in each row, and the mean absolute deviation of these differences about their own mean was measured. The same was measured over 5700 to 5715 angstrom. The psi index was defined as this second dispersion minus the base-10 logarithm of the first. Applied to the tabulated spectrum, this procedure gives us 1.11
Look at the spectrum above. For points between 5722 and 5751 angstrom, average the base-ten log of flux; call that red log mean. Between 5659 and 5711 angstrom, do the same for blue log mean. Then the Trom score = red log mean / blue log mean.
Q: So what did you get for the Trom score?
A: 1.07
